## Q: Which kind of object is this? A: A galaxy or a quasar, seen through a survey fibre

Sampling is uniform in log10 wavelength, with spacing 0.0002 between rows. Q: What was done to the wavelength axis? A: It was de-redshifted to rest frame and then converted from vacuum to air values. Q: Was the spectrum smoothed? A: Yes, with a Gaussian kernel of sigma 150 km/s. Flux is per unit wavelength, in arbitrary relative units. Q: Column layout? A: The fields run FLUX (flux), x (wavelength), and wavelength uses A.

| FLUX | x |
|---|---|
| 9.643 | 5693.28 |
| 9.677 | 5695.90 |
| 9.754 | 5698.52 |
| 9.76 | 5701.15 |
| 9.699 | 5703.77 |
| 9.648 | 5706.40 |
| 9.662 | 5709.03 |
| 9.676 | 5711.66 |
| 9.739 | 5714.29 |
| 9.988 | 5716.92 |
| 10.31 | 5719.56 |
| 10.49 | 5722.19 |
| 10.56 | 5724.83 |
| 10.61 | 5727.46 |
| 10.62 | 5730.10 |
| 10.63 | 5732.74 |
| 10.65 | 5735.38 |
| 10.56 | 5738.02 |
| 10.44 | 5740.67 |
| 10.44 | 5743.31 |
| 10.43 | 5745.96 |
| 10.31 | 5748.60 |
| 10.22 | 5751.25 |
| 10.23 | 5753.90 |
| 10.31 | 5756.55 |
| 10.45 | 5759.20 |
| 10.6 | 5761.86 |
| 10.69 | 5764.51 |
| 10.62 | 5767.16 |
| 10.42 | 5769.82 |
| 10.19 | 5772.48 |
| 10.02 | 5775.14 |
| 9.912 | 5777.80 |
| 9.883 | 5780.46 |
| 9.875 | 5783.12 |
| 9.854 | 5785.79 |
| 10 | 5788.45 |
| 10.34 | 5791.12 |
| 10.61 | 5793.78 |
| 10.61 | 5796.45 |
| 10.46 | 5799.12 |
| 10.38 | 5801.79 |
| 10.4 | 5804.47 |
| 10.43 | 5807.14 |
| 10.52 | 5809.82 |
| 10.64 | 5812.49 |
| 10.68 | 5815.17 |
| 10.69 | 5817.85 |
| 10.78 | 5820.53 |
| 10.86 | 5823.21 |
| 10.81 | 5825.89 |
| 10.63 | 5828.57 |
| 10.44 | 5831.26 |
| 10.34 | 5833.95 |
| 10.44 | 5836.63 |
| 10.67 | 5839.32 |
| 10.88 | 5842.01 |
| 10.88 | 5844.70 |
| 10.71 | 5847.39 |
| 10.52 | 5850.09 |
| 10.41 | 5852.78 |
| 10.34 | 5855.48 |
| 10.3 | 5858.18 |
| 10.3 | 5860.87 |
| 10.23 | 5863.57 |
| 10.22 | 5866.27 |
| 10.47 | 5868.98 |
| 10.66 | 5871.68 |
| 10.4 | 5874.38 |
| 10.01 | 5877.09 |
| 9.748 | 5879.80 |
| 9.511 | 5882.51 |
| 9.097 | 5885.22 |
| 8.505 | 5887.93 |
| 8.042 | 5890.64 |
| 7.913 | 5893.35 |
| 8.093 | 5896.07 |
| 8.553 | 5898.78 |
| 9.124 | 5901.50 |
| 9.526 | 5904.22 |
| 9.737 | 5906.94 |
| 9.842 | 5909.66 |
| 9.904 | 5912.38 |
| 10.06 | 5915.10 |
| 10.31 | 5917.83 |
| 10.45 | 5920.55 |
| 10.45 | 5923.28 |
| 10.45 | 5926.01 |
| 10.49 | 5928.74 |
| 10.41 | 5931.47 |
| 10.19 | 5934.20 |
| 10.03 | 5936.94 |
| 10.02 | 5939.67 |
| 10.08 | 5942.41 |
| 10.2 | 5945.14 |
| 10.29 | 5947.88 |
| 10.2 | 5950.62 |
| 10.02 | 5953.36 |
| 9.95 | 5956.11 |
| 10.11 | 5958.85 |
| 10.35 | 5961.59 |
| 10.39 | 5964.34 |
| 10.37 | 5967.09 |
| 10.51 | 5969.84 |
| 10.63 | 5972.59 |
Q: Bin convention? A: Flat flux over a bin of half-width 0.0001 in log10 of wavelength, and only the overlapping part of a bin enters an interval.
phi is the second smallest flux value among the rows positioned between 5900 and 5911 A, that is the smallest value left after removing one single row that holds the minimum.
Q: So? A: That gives 9.526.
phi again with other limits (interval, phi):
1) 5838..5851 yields 10.67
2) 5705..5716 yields 9.662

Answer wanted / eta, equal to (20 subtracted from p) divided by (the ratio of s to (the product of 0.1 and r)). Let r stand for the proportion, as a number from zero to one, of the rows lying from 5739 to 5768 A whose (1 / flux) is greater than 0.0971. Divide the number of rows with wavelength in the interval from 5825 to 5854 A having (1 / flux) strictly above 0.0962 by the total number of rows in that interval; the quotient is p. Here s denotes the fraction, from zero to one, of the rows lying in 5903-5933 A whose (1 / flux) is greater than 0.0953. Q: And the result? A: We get -0.4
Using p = 0.09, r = 0.2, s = 1.00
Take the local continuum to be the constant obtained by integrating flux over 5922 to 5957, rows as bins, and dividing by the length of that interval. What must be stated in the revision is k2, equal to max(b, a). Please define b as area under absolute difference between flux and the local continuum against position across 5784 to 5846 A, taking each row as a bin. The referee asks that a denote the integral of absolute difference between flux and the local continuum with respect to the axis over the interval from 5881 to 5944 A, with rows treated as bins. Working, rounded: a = 45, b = 23.0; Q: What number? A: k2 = 45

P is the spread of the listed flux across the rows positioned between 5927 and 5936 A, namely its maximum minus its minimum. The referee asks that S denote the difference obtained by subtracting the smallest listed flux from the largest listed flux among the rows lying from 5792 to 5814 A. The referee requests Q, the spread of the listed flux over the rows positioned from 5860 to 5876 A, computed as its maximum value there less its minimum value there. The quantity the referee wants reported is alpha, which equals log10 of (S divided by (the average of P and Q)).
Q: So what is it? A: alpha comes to -0.2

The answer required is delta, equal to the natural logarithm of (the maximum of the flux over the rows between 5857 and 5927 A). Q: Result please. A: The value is 2.37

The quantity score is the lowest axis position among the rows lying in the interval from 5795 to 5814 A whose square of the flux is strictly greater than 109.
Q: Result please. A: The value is 5796.45 A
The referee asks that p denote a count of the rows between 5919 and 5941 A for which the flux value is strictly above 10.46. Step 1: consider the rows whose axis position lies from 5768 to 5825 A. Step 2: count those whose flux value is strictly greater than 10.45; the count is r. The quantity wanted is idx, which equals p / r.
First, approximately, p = 1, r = 9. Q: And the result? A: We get 0.1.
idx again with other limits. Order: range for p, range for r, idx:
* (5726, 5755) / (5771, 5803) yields 1.7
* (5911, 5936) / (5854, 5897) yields 0.5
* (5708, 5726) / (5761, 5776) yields 0.7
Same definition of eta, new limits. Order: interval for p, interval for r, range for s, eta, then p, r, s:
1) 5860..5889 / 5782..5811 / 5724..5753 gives -1.2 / 0.73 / 0.3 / 0.45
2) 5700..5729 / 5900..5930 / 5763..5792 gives -1.3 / 0.73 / 0.5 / 0.82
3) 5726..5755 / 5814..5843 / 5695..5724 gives 0.0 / 0.27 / 0.0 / 1.00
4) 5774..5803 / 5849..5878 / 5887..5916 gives -0.5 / 0.73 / 0.3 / 1.00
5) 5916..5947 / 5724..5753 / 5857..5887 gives -0.2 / 0.55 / 0.1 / 0.91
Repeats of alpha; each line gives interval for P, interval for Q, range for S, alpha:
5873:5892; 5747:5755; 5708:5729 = -0.1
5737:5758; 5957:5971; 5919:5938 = 0.1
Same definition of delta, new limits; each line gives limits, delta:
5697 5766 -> 2.37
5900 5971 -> 2.35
